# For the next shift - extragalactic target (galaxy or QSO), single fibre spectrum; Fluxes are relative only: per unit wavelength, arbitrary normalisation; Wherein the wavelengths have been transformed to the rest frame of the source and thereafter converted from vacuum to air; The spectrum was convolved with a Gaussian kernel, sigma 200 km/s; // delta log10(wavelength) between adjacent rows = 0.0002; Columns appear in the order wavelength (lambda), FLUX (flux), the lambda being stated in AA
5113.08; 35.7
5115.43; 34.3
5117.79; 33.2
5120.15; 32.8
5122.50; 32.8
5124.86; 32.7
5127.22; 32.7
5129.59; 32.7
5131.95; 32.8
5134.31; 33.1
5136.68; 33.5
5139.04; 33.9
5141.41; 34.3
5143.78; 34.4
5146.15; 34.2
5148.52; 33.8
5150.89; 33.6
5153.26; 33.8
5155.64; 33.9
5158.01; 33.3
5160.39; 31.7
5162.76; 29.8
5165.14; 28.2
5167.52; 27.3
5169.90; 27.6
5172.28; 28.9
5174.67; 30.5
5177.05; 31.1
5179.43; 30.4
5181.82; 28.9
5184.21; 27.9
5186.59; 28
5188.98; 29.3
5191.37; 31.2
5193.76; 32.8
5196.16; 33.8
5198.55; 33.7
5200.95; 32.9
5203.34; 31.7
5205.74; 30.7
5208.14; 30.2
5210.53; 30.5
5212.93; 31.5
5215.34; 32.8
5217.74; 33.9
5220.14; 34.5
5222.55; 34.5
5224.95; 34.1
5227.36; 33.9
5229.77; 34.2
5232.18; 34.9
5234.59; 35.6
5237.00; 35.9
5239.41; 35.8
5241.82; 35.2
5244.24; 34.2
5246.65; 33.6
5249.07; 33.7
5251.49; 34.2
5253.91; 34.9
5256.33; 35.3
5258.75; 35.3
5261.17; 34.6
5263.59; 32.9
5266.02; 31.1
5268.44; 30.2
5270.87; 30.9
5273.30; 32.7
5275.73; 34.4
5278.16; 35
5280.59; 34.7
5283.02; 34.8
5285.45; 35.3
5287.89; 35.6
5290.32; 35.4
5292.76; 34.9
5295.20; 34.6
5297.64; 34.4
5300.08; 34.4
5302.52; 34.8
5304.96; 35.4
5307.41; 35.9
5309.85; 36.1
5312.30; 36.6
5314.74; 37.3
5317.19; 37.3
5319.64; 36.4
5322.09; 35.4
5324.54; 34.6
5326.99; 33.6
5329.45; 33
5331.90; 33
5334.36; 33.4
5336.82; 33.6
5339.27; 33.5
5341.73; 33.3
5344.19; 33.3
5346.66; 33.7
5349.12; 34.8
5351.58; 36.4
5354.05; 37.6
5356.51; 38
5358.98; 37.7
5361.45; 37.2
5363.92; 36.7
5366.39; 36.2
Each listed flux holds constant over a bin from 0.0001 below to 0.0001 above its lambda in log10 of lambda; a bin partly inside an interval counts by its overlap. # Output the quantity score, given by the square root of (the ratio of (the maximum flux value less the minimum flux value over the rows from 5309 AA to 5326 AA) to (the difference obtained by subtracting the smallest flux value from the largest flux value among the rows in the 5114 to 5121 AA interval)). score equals 1.3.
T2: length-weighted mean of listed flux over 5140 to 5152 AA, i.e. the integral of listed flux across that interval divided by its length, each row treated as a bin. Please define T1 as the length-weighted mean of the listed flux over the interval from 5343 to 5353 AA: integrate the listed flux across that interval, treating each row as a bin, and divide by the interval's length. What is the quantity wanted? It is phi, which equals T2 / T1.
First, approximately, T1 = 34.6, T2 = 34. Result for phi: 0.98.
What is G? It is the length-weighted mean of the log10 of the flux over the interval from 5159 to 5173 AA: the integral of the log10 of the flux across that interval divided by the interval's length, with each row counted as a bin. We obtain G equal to 1.46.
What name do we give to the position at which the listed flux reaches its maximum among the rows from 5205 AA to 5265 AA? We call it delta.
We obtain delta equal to 5237.00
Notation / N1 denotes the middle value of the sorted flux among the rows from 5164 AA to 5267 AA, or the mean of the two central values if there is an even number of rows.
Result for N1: 32.9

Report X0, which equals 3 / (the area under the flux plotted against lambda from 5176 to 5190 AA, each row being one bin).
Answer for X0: 0.0073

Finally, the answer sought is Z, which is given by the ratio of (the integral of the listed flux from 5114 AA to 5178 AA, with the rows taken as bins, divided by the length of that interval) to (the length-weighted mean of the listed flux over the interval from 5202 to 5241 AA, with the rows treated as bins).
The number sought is 0.96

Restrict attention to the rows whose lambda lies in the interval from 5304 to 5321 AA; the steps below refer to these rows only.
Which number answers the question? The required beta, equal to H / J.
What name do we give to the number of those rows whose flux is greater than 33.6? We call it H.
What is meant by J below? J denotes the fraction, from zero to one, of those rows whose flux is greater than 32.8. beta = 7.0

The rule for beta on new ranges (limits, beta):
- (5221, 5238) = 7.0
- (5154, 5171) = 3.5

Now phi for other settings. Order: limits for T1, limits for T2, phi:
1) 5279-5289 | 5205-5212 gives 0.87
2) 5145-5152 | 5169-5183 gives 0.87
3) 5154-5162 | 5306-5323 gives 1.11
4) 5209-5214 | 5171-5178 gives 0.97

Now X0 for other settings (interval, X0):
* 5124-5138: 0.0065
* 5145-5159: 0.0063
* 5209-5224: 0.0061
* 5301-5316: 0.0056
